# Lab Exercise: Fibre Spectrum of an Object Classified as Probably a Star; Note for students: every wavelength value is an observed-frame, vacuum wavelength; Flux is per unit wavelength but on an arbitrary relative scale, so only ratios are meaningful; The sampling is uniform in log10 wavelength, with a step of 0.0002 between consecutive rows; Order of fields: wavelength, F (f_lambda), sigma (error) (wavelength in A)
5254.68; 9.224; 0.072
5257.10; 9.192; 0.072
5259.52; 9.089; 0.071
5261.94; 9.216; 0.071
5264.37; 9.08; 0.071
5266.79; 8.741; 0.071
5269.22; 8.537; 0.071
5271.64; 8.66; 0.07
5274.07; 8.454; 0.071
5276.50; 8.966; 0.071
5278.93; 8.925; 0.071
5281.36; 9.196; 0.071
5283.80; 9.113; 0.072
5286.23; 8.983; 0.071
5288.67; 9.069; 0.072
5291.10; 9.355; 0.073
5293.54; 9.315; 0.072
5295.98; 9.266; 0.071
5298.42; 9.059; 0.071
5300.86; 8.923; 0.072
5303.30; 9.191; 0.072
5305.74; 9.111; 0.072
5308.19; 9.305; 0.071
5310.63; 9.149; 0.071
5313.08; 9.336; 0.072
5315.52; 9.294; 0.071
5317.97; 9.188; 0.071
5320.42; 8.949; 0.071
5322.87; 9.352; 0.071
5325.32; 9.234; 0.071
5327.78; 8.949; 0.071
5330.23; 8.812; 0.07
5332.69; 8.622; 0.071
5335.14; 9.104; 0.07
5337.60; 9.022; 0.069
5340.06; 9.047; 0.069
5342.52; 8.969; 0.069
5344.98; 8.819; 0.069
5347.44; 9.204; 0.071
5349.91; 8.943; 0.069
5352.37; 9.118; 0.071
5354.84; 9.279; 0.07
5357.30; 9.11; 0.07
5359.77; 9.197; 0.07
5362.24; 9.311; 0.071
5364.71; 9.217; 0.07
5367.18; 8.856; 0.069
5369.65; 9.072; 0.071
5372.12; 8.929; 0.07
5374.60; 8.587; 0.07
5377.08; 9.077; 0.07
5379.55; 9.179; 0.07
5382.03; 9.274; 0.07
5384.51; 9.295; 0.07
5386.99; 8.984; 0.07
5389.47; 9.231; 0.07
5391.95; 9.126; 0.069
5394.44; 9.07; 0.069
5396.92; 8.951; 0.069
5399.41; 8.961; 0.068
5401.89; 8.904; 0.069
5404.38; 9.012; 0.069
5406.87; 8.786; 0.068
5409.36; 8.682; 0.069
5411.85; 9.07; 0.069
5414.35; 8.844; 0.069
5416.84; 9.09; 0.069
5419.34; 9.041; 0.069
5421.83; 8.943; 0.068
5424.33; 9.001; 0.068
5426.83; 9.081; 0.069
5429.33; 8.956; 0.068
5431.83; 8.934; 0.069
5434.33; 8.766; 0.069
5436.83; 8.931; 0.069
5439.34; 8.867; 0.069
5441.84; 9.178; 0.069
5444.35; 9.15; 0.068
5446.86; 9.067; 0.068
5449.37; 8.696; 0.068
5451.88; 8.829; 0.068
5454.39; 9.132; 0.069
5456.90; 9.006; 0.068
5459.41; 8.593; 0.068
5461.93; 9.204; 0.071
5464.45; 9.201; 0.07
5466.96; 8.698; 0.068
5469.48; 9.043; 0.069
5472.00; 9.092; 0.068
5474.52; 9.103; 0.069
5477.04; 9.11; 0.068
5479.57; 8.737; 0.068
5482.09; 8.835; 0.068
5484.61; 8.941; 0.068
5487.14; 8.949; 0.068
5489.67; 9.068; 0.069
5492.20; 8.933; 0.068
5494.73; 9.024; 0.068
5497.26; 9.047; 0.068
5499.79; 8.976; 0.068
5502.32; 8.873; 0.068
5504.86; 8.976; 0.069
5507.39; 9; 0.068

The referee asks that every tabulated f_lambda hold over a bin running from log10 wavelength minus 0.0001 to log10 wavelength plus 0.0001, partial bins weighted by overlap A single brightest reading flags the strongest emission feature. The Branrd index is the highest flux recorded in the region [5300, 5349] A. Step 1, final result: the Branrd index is 9.352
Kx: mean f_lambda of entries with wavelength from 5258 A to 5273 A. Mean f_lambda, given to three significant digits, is 8.89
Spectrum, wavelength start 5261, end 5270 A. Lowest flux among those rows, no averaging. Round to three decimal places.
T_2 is 8.537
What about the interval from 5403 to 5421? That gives 8.682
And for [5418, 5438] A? 8.766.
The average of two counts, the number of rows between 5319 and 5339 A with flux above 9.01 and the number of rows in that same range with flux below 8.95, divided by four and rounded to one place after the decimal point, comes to 1.0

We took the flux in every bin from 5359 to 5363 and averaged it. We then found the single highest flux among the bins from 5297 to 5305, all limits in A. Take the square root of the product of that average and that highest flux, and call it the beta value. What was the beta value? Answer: 9.22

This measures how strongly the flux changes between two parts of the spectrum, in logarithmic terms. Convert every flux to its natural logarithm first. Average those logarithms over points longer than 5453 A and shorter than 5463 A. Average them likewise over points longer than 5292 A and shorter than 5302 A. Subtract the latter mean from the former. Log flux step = -0.018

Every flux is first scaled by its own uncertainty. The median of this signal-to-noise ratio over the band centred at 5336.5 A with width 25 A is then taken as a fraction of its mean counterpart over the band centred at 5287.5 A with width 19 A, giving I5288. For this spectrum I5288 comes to 1.02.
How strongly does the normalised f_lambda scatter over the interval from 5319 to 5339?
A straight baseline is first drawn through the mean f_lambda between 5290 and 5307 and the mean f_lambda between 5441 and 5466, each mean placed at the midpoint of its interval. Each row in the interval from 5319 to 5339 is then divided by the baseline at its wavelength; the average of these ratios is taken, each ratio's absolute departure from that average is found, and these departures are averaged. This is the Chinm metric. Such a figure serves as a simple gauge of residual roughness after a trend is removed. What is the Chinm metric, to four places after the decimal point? 0.0190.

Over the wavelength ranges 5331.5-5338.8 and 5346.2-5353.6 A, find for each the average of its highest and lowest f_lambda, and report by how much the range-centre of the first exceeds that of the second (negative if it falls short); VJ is -0.21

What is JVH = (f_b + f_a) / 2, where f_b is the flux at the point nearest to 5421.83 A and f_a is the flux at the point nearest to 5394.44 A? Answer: 9.01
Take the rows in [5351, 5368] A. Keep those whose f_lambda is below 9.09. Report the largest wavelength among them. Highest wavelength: 5367.18 A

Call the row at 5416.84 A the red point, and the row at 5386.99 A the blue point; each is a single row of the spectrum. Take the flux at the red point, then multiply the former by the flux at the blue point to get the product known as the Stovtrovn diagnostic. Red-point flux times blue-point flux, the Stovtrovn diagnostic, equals 81.7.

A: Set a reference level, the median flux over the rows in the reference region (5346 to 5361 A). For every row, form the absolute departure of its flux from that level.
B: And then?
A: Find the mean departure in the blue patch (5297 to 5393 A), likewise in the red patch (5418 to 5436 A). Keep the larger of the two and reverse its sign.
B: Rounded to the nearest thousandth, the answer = -0.197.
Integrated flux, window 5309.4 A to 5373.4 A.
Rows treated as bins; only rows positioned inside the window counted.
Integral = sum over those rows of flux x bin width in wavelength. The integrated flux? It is 581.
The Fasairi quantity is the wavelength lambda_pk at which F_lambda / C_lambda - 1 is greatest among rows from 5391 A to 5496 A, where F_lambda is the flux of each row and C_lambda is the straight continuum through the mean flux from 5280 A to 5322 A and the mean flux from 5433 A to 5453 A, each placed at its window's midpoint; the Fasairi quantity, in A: 5464.45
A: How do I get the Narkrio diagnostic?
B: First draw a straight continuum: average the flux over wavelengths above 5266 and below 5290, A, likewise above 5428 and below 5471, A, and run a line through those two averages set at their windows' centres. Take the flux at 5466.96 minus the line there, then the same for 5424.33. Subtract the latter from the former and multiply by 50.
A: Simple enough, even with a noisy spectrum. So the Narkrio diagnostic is -16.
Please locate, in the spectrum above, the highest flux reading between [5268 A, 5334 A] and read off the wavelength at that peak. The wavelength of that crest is 5291.10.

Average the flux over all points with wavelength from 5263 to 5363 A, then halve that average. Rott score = 4.53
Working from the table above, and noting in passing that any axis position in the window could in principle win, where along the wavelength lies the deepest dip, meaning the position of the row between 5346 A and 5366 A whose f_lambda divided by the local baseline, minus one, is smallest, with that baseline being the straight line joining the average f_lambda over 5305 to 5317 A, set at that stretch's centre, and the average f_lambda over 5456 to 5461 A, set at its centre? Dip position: 5349.91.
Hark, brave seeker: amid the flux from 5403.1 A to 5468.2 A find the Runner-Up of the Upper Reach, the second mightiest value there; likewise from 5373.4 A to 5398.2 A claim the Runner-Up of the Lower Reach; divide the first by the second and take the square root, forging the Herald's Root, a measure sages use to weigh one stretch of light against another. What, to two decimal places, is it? 1.00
